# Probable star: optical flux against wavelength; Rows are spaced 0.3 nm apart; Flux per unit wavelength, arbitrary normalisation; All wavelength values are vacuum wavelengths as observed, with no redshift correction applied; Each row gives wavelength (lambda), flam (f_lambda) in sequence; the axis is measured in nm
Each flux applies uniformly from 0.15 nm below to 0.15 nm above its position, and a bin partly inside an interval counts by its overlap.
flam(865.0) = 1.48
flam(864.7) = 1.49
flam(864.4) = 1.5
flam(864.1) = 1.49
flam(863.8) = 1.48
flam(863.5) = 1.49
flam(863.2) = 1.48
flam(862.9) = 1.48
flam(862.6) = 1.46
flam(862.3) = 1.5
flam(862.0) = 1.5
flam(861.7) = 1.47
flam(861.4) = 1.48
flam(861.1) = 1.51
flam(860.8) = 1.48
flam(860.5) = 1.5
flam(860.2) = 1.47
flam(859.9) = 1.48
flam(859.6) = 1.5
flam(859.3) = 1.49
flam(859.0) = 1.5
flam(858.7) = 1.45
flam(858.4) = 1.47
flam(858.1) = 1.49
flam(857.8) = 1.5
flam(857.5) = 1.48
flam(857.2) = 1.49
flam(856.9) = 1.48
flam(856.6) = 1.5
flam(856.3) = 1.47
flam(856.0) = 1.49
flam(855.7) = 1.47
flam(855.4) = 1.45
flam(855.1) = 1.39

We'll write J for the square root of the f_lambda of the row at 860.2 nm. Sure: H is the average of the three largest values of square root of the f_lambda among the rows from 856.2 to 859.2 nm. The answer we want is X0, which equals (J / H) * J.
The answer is 1.200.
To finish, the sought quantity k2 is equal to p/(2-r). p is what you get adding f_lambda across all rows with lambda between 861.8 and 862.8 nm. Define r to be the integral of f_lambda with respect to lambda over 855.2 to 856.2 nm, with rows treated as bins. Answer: 8.35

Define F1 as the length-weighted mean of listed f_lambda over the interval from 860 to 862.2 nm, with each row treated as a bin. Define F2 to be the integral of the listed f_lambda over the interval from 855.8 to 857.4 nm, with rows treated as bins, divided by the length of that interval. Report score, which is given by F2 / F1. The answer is 1.00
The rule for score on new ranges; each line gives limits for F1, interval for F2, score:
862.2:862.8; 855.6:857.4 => 1.00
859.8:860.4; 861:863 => 1.01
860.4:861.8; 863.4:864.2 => 1.00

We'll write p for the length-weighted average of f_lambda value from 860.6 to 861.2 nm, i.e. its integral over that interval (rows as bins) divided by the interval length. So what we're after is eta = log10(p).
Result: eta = 0.174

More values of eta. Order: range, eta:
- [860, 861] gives 0.172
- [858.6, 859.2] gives 0.170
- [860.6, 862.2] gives 0.173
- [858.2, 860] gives 0.171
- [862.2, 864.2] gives 0.171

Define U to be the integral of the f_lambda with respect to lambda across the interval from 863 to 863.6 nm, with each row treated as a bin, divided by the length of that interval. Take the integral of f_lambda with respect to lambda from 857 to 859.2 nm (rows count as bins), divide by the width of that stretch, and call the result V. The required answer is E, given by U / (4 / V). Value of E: 0.550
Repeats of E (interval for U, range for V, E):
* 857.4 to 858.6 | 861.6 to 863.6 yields 0.550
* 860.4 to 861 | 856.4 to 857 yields 0.555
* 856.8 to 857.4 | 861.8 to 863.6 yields 0.551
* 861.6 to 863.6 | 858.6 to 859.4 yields 0.549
